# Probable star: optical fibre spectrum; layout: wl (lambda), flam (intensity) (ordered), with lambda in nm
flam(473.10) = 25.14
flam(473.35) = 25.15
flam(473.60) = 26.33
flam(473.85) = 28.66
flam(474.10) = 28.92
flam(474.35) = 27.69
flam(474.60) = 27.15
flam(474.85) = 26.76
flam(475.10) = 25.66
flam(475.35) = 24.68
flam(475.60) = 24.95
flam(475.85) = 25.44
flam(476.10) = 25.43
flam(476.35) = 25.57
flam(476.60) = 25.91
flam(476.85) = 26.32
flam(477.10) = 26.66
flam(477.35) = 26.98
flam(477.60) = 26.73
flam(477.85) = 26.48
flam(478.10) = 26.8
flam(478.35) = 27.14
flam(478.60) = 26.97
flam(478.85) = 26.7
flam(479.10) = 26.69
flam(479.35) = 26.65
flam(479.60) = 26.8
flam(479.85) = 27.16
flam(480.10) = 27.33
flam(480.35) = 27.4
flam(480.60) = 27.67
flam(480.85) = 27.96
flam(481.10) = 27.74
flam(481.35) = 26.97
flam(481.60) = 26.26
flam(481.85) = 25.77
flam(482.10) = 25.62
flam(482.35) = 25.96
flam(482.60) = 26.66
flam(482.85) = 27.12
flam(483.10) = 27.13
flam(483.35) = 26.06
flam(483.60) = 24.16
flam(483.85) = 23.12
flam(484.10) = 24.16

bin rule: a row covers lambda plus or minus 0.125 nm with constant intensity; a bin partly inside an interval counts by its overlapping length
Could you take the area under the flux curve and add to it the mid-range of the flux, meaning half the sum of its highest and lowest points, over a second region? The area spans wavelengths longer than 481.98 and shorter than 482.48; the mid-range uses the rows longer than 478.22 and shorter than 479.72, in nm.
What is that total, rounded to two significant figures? 40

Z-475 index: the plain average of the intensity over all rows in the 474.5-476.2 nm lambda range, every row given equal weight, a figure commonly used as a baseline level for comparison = 25.7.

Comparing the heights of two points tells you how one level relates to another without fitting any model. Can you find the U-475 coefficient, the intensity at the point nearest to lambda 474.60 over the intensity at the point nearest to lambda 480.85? 0.97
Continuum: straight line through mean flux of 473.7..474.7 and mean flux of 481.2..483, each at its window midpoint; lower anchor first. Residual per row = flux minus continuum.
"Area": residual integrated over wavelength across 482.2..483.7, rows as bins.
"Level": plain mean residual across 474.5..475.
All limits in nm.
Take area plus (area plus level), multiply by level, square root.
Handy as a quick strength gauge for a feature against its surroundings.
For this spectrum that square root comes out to 1.0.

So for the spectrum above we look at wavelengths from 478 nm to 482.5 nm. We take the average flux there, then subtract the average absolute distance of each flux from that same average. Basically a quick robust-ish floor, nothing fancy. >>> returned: 26.4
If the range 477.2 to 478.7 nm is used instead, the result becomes 26.7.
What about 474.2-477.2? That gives 25.3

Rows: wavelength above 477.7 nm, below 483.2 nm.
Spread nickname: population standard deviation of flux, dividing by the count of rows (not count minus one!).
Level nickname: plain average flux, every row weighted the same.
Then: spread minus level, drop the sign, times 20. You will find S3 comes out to 525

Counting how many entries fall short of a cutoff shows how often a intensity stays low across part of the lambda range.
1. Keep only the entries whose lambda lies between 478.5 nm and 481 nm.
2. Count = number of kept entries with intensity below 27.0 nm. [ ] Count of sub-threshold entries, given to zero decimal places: 5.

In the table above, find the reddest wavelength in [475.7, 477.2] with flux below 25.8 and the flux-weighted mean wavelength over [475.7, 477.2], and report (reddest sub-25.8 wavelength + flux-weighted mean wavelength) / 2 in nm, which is 476.42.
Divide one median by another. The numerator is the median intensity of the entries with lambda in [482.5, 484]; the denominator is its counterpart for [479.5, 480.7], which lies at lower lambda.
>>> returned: 0.96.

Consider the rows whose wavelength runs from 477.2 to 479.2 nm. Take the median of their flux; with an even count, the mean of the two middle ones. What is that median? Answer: 26.8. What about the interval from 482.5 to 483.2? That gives 27.1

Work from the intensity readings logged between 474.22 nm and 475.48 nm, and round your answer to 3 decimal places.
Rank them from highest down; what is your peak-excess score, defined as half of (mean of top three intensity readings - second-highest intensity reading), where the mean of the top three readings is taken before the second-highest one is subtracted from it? 0.025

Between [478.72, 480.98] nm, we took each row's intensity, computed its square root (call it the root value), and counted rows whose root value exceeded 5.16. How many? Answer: 9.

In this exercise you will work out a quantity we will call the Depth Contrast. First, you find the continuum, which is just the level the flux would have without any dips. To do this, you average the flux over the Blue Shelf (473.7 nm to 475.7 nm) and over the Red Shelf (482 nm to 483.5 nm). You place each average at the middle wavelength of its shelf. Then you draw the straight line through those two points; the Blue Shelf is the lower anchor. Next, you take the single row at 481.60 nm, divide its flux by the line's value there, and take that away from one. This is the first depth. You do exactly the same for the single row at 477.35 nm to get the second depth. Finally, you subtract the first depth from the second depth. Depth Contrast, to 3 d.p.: -0.019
